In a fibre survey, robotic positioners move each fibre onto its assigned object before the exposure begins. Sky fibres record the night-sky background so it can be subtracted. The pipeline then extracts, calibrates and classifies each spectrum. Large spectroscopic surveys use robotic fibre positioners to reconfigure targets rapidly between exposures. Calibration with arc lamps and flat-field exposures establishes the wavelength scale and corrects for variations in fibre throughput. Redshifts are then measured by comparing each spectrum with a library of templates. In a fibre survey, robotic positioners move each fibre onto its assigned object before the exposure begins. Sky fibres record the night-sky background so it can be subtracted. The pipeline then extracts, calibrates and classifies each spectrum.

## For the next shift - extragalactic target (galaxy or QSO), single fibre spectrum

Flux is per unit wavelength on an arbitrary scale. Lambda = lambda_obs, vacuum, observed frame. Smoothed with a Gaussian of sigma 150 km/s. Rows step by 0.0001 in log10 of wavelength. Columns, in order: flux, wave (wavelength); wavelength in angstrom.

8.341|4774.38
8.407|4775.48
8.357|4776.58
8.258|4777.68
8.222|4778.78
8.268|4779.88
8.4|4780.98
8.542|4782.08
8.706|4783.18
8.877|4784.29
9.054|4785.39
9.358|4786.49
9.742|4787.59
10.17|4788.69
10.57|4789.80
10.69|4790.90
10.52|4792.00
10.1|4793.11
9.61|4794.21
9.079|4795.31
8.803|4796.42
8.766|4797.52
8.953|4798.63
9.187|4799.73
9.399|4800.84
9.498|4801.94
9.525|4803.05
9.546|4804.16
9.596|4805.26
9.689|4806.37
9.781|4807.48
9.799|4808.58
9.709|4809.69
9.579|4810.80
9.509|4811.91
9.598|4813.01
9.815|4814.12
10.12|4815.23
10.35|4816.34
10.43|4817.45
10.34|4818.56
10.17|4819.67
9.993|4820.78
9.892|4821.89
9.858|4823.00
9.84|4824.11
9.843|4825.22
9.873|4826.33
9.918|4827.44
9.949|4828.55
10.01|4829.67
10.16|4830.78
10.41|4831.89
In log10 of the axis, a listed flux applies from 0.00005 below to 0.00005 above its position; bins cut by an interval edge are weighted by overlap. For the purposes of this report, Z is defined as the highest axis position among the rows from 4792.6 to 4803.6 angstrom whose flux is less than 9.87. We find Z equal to 4803.05 angstrom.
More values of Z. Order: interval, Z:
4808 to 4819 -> 4814.12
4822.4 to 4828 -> 4825.22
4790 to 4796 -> 4795.31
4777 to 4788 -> 4787.59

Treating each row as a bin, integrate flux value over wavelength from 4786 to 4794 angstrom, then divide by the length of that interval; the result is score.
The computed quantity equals 10.1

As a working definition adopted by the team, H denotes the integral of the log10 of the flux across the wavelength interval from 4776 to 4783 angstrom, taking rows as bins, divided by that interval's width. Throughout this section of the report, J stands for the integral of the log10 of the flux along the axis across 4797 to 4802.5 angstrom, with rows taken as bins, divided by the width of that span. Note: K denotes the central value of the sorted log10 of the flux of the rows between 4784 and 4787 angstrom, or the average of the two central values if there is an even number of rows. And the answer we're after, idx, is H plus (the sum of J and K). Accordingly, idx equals 2.84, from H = 0.92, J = 0.96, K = 0.957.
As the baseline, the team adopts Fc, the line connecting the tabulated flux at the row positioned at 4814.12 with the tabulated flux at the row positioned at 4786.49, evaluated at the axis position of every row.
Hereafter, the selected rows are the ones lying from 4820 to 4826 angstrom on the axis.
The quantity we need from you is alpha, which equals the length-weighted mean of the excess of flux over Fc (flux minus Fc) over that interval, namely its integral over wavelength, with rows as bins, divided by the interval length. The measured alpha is -0.07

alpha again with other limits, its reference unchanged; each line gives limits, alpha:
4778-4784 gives -0.83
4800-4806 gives -0.13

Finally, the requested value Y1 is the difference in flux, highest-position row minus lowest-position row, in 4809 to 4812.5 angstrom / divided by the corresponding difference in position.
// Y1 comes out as -0.09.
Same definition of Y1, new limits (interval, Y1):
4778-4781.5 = 0.08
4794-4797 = -0.37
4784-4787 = 0.22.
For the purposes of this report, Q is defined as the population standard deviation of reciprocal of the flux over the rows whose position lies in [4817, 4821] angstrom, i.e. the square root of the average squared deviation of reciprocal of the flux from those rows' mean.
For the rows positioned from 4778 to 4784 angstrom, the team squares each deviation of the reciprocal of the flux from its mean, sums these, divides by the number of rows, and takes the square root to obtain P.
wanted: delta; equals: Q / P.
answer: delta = 0.6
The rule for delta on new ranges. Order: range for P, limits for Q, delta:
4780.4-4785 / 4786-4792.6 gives 2.0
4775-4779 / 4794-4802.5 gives 3.3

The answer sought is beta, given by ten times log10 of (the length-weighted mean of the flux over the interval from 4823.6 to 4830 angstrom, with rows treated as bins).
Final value 10.0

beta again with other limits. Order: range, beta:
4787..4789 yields 10.0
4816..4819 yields 10.2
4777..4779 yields 9.2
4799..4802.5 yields 9.7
